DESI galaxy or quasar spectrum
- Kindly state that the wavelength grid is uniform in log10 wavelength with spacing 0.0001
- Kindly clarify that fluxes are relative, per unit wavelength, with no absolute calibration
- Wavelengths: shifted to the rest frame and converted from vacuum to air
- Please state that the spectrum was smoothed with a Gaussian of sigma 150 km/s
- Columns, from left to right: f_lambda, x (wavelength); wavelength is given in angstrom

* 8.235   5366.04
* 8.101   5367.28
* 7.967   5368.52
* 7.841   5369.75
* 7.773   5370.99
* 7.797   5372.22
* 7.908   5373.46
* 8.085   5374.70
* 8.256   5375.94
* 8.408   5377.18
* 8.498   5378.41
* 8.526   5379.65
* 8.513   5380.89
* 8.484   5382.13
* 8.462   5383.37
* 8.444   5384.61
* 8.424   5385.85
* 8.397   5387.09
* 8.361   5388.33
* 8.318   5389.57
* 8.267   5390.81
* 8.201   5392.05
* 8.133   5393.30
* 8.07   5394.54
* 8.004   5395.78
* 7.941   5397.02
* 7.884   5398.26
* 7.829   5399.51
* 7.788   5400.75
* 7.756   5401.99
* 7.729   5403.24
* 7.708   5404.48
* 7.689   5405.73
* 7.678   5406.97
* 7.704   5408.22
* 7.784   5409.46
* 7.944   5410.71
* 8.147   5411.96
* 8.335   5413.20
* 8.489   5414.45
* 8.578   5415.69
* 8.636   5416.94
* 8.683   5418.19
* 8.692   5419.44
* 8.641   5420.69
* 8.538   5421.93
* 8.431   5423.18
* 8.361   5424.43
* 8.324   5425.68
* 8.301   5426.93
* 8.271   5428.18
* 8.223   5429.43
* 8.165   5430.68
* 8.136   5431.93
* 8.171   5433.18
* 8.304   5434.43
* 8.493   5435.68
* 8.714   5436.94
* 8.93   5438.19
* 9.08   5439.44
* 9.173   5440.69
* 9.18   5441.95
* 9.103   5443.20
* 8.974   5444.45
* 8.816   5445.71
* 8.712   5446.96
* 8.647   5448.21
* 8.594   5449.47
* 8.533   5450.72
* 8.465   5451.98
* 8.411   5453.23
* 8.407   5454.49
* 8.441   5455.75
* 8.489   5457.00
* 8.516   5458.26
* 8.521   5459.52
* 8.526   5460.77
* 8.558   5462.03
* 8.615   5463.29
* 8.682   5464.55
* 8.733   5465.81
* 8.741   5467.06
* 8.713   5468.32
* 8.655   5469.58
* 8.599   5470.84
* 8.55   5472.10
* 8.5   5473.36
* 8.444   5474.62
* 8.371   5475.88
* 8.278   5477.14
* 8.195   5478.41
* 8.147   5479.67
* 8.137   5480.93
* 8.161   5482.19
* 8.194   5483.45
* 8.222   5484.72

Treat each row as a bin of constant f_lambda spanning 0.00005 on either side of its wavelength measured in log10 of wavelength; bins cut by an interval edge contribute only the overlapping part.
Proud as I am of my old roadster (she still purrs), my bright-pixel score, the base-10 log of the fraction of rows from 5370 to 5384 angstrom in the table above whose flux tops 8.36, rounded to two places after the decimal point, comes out -0.26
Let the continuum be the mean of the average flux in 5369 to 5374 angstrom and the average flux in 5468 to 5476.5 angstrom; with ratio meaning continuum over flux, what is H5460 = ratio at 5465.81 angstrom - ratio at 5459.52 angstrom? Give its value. -0.023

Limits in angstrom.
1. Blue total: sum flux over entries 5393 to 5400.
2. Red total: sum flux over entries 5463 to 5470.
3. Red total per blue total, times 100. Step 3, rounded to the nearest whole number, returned 109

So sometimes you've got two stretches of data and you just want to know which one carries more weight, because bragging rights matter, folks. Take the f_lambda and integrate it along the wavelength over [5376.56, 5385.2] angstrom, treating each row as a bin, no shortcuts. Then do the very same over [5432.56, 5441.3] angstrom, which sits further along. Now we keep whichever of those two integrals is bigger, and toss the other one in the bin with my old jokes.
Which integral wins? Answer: 76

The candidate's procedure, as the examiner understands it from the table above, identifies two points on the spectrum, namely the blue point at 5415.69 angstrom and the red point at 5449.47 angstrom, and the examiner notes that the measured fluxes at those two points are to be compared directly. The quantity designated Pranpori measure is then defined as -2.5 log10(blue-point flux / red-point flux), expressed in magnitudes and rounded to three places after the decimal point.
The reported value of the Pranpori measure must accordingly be 0.002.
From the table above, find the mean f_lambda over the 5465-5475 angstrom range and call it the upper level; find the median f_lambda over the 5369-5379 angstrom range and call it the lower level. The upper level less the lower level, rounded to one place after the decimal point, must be 0.6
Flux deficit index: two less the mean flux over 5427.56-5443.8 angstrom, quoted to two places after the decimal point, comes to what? -6.61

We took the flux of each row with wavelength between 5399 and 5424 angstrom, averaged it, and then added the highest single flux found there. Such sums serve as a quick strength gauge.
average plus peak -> 16.8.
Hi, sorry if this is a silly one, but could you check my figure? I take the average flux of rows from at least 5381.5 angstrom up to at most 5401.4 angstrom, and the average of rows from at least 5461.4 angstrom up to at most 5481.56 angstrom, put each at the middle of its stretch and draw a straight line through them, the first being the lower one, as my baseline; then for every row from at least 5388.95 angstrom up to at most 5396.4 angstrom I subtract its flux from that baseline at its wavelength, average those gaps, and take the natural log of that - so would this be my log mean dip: -3.6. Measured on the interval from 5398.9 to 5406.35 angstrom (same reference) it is -0.7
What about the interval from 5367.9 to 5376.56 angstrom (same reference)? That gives -1.8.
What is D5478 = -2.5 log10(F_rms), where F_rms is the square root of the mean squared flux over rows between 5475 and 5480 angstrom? -2.29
